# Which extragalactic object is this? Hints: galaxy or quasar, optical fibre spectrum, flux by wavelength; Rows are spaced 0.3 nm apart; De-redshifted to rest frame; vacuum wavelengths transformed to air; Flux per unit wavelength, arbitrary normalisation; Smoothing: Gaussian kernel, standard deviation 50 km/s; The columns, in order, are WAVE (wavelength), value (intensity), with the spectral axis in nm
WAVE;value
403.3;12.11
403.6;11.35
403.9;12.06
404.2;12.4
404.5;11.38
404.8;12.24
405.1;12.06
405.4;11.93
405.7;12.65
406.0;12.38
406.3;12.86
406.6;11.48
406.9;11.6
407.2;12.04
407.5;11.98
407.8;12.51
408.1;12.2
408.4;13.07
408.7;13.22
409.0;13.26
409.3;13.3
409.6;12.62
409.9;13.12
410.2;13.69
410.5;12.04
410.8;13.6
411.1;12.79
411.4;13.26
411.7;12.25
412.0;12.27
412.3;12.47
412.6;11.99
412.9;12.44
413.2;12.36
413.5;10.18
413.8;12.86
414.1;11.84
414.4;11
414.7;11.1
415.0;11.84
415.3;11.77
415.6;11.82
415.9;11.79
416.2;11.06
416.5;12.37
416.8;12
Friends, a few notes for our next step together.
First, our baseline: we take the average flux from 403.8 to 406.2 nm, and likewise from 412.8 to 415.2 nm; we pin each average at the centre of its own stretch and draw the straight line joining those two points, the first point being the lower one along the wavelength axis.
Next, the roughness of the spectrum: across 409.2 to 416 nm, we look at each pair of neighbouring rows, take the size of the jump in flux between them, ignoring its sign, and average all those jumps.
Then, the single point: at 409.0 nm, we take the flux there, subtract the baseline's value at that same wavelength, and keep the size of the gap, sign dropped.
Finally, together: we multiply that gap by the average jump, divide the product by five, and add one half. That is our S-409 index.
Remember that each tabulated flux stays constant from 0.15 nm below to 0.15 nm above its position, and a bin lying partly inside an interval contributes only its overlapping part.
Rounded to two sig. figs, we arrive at 0.69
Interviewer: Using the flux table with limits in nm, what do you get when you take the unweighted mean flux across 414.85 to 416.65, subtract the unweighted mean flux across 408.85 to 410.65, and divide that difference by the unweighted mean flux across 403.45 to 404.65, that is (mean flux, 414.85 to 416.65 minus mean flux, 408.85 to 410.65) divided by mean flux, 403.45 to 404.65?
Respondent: -0.10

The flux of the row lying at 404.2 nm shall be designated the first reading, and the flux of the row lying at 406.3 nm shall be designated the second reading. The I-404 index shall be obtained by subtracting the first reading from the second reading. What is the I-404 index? 0.5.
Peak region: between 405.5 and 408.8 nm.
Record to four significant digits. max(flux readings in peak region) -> 13.22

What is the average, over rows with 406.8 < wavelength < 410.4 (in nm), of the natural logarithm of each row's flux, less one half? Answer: 2.04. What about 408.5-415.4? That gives 2.02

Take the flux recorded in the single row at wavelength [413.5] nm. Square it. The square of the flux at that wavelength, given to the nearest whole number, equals 104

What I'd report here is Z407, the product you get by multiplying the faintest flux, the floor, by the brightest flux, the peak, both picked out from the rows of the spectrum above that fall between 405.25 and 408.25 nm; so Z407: 148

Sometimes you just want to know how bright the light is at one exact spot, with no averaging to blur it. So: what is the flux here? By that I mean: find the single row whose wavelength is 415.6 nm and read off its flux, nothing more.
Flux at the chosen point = 11.82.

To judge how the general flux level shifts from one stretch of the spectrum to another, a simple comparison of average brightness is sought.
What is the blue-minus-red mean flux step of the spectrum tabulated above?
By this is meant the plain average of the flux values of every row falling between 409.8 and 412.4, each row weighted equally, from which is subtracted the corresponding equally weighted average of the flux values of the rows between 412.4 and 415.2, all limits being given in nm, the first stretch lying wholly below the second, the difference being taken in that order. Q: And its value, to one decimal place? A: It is 1.1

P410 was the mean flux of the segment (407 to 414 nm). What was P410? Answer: 12.6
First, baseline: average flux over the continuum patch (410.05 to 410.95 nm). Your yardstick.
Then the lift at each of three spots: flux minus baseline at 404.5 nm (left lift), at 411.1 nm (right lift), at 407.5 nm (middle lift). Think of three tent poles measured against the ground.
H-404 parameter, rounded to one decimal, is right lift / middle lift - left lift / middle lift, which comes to -1.2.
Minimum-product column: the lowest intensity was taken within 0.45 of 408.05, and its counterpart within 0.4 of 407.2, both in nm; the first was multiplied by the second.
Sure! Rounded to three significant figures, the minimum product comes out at 142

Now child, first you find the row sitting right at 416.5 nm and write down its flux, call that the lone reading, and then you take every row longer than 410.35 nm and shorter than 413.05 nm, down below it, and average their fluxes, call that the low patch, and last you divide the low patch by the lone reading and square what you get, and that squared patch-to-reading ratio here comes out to 1.03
